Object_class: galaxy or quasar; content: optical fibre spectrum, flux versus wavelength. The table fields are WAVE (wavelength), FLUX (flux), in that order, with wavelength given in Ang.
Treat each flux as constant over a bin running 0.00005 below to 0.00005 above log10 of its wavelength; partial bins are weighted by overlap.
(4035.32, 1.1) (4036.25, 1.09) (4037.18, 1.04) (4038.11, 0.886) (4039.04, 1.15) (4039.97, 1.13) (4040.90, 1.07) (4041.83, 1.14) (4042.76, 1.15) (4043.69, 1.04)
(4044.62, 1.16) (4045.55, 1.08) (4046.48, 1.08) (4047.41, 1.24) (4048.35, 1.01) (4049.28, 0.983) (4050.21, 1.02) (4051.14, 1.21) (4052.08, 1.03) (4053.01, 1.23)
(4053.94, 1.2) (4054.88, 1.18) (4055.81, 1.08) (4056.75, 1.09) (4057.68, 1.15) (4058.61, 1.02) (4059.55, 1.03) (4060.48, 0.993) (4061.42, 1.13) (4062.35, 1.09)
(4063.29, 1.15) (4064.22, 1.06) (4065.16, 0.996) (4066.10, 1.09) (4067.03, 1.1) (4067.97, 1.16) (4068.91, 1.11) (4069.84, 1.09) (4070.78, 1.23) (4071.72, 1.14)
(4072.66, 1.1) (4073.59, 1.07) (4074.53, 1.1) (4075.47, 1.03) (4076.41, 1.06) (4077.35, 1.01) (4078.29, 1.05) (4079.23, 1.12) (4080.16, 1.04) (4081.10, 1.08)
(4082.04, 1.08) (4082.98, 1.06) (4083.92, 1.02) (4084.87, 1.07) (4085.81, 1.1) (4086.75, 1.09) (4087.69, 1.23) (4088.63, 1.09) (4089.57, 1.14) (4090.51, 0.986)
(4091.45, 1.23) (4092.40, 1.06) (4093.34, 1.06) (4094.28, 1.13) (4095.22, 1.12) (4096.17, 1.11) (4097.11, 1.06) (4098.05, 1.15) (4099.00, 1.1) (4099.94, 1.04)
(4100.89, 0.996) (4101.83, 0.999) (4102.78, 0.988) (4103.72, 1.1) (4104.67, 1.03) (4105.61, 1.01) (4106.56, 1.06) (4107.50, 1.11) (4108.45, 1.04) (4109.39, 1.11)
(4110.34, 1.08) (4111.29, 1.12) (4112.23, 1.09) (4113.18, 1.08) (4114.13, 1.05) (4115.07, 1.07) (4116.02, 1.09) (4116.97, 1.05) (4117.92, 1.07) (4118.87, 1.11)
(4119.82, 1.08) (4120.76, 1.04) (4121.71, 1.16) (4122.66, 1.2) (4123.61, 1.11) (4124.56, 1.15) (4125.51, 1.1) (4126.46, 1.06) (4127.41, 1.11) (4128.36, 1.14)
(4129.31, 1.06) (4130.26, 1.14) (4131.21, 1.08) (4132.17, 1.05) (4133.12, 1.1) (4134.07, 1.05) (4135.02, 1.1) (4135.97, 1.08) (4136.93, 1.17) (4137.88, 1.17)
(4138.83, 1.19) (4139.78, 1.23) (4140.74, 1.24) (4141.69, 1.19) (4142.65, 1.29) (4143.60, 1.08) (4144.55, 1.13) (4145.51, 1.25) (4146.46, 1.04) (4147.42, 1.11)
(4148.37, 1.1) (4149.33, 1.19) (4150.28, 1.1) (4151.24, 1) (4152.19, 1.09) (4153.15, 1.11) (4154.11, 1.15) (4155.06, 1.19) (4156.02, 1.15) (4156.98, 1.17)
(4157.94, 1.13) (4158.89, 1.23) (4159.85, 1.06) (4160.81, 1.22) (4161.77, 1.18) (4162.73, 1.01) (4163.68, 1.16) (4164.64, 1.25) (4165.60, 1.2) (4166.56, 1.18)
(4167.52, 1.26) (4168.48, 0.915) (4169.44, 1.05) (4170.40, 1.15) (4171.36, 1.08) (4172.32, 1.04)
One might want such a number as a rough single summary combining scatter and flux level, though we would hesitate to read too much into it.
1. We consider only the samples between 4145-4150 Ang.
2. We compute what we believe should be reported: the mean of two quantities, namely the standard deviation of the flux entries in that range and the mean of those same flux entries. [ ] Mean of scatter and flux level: 0.61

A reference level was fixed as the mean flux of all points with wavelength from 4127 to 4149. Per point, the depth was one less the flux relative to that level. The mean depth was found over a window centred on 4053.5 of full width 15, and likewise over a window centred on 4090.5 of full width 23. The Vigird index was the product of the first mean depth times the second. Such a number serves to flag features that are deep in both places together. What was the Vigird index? 0.0014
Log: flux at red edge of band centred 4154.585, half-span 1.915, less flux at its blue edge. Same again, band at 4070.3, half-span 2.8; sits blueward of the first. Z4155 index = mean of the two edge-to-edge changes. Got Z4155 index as -0.010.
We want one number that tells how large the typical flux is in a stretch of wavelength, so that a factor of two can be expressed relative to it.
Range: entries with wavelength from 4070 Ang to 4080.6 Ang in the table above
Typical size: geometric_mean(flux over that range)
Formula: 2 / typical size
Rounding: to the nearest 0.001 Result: 1.844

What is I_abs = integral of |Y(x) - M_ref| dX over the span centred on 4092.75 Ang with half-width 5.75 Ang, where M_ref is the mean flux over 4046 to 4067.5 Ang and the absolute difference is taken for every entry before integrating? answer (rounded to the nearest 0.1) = 0.6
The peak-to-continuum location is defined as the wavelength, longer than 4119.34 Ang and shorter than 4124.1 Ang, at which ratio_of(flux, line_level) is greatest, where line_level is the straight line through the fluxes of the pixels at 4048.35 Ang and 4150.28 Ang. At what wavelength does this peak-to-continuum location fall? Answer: 4122.66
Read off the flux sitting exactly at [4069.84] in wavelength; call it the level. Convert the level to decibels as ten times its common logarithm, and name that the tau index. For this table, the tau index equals 0.37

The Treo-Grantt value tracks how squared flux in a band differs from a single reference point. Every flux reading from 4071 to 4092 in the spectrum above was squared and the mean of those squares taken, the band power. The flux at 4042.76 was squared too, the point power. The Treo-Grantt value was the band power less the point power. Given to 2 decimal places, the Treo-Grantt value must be -0.14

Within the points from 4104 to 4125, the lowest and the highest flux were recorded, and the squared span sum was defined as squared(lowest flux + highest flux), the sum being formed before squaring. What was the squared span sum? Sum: 4.88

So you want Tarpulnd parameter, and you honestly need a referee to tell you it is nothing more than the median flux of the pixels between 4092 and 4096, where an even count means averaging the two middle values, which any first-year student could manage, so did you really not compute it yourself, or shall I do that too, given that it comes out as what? 1.09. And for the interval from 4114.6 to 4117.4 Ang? 1.07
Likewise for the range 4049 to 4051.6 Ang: 1.02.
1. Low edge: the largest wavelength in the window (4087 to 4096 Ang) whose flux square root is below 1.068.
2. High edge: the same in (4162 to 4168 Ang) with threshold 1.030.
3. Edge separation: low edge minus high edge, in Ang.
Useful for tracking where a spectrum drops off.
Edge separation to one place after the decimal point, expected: -67.5 Ang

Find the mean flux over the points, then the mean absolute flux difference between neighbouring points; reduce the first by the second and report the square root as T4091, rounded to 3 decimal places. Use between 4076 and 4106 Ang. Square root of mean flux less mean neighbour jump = 1.007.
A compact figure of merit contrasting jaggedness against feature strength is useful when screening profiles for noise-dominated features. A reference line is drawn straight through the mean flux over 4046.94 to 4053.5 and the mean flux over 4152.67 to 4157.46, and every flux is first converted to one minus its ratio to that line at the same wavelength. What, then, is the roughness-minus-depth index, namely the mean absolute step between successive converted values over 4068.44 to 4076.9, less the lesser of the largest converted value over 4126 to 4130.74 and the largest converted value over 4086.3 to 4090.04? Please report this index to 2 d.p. 0.02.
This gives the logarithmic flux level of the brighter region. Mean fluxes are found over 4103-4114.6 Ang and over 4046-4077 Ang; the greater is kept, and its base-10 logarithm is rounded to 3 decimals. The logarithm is 0.041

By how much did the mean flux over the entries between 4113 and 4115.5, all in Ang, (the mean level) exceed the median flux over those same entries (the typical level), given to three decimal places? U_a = -0.003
